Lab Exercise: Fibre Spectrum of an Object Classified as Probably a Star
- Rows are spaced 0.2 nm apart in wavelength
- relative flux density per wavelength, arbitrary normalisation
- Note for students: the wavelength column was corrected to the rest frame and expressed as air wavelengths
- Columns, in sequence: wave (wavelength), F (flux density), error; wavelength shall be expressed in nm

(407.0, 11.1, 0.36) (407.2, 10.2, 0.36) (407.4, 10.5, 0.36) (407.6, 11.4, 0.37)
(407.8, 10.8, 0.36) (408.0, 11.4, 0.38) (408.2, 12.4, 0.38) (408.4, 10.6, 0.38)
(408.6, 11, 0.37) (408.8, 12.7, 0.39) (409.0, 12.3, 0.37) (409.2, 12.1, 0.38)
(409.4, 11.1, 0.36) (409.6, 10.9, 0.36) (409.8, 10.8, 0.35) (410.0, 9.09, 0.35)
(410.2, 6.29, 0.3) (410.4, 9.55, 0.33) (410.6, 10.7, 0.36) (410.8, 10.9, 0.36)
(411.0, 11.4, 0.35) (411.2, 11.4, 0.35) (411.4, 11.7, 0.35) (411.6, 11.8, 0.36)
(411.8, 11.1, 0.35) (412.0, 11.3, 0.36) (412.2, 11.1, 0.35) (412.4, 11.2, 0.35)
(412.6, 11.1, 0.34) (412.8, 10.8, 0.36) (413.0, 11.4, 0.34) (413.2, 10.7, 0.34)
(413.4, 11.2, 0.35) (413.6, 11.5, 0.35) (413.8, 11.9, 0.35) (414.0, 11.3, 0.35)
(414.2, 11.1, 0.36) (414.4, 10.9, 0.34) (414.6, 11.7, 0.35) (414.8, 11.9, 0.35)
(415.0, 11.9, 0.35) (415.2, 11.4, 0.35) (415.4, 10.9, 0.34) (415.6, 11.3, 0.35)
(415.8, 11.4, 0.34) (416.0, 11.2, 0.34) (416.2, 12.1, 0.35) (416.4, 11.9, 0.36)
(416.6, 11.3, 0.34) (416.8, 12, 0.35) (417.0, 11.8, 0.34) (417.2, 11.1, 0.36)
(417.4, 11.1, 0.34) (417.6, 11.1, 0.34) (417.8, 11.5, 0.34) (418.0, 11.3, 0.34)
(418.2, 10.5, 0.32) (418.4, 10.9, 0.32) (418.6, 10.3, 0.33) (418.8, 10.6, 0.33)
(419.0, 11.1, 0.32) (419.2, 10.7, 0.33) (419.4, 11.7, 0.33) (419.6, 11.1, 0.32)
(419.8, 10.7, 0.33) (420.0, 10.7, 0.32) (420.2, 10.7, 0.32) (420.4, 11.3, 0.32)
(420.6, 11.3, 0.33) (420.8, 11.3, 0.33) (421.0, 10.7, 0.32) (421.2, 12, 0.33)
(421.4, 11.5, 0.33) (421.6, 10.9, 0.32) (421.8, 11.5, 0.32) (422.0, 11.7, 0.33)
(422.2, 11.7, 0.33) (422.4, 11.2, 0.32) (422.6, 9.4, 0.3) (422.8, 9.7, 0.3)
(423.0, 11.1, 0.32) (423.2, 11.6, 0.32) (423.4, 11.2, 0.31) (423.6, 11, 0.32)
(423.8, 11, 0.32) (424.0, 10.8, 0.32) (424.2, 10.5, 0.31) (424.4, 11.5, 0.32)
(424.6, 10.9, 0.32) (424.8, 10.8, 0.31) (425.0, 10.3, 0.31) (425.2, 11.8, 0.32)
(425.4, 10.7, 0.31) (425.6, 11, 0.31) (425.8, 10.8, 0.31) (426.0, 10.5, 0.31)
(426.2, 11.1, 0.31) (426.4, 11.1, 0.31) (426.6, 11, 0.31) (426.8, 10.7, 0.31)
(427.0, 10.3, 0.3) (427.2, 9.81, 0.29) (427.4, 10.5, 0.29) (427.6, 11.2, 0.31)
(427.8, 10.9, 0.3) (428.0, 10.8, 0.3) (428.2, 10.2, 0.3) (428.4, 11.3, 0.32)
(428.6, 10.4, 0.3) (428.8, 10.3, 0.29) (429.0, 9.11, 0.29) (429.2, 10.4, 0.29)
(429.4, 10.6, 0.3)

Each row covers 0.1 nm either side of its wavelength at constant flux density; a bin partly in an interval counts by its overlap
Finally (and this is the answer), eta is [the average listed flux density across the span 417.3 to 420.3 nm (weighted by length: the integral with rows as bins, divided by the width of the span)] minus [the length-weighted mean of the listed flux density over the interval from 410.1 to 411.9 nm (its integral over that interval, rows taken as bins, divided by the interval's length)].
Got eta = 0.4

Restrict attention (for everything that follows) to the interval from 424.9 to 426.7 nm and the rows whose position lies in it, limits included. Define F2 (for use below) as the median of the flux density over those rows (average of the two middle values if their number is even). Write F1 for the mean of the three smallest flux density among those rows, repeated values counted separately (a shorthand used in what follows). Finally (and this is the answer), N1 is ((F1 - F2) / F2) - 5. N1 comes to -5.05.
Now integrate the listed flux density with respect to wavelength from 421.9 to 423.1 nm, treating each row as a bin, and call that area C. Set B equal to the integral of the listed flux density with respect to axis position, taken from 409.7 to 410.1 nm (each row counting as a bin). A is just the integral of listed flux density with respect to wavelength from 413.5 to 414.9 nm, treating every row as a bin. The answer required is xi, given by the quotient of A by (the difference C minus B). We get 2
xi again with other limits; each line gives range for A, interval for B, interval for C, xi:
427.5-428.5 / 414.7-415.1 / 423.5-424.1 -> 6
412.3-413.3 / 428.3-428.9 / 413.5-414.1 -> 20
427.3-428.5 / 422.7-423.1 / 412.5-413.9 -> 1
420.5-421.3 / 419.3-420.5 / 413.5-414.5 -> -5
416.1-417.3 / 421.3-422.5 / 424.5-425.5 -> -5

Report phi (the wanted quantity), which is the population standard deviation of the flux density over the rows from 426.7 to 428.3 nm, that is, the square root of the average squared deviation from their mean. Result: 0.41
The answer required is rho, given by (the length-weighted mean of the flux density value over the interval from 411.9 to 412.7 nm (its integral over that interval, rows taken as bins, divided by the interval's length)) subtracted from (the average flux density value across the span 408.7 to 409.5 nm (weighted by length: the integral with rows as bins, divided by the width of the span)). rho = 0.9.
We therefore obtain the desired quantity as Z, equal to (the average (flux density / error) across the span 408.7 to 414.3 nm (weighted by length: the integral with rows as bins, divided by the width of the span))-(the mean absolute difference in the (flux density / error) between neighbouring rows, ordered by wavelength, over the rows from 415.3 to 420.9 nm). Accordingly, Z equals 29.9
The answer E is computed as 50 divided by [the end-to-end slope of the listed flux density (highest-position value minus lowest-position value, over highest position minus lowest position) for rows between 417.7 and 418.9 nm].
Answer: -56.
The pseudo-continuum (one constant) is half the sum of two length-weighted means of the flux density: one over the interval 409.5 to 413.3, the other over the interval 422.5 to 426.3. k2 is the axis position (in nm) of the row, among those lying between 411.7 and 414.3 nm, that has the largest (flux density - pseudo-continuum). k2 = 413.8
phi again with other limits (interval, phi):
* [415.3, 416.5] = 0.41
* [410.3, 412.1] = 0.64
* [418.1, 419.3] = 0.26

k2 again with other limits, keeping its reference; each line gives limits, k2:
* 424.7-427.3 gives 425.2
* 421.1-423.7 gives 421.2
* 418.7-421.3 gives 421.2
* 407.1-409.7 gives 408.8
